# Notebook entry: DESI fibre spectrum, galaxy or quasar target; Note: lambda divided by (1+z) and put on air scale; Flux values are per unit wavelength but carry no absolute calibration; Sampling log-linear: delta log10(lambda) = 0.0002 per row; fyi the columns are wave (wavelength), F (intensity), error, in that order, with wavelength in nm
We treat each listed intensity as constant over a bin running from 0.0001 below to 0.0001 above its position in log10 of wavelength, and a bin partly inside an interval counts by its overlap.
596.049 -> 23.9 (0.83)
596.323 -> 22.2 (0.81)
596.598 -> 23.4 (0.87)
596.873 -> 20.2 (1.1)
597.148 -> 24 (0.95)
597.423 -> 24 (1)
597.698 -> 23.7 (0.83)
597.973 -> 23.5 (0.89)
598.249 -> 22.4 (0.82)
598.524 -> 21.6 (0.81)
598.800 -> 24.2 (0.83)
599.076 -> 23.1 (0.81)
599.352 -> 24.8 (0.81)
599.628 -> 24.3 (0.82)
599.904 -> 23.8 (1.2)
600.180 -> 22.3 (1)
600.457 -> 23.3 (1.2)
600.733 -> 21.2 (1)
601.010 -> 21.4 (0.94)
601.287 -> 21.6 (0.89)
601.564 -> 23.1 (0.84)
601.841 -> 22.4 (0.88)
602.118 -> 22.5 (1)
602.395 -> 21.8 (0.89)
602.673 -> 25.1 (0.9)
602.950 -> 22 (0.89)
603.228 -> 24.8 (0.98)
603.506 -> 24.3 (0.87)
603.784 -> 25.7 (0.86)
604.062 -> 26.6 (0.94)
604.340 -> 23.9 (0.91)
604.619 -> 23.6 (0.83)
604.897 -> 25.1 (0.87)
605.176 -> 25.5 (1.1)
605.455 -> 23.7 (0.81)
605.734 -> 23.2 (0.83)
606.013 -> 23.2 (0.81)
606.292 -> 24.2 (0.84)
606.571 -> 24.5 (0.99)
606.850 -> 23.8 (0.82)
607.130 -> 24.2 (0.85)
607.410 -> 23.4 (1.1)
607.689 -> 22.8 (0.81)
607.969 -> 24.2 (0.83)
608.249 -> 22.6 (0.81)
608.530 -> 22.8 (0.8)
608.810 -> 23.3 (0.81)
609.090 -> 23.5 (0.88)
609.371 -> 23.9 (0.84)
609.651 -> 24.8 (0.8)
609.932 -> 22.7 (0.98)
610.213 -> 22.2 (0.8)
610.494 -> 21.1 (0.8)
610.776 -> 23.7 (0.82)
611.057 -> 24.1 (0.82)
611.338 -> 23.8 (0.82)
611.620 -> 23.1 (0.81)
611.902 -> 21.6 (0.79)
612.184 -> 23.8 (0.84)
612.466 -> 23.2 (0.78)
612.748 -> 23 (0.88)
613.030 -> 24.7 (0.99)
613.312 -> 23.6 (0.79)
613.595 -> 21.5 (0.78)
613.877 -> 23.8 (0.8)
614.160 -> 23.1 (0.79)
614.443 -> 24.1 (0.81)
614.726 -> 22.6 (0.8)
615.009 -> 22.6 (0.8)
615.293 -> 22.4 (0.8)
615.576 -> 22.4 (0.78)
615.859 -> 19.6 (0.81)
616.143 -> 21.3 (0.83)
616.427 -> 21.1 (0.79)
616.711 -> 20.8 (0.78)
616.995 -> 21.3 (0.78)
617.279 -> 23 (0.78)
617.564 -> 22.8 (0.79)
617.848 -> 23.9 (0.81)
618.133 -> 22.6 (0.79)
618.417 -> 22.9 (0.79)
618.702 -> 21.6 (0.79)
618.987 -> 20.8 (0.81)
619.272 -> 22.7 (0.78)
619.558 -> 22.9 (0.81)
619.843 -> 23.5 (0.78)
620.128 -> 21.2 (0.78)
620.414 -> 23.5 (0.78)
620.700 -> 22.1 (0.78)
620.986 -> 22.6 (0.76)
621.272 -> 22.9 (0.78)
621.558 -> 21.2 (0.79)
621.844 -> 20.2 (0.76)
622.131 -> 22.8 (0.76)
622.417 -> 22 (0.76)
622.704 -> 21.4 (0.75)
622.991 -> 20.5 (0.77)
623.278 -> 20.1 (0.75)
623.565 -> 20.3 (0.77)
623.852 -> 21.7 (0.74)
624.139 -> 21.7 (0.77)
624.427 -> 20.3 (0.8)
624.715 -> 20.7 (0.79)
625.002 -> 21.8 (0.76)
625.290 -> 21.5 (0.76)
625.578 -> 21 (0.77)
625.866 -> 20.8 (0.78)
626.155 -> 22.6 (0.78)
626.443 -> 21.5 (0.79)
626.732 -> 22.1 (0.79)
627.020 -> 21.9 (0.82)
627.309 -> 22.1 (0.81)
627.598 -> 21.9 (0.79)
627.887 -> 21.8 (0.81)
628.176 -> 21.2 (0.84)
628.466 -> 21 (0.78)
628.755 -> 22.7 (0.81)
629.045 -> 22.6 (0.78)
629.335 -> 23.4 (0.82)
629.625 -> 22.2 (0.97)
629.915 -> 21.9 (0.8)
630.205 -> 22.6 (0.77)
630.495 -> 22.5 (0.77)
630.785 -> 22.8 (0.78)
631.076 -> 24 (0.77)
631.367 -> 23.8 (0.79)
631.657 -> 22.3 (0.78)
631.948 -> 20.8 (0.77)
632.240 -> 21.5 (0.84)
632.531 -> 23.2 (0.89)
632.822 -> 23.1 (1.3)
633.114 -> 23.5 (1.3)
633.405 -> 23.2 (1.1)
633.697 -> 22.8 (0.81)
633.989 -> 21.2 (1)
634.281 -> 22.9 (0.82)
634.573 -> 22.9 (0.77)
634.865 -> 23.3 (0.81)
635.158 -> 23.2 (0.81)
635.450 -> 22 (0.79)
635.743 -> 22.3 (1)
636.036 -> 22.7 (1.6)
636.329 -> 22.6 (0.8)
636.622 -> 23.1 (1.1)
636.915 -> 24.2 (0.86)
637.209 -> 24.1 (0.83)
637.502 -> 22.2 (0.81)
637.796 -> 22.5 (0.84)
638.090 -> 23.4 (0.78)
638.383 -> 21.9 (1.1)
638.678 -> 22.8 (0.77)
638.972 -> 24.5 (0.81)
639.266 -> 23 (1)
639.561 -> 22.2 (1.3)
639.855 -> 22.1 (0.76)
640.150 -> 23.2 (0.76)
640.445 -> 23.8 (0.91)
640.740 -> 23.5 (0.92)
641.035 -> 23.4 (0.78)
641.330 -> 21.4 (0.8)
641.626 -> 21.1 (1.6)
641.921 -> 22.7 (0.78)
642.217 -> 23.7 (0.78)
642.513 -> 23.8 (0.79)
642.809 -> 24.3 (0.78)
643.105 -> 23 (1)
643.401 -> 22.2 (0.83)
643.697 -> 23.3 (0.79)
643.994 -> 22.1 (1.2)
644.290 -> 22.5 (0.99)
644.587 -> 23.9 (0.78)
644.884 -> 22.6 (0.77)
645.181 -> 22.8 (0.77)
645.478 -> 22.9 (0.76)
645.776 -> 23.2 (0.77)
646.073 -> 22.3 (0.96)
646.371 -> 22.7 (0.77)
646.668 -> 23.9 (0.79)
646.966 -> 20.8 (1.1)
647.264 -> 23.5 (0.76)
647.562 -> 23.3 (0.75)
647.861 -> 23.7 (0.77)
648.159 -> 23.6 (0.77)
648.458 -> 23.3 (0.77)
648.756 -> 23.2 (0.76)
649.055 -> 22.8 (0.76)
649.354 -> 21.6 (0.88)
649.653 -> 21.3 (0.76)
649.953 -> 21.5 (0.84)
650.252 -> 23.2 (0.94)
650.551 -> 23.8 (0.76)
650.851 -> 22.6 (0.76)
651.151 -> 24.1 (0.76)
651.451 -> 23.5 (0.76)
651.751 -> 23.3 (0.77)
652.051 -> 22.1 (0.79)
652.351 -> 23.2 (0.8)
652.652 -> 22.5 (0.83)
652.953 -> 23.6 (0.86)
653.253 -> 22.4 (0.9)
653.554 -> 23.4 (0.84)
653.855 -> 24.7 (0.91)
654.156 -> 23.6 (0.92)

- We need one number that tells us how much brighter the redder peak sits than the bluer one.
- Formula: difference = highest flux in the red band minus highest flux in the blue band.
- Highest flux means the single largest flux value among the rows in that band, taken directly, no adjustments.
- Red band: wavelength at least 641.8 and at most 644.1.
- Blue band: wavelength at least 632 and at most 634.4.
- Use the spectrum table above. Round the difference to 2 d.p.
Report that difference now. 0.80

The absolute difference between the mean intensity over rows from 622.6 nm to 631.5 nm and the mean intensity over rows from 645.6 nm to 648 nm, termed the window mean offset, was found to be 1.1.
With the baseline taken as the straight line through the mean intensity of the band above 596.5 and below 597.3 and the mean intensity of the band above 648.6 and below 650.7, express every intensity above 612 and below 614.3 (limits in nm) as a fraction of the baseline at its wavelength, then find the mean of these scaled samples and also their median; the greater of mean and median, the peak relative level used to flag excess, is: 1.04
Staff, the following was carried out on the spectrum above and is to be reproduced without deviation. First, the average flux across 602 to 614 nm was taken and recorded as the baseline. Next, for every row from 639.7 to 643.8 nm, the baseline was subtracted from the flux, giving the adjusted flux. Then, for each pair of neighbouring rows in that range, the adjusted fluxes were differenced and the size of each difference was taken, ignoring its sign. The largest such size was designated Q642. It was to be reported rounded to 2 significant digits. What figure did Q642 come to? 2.0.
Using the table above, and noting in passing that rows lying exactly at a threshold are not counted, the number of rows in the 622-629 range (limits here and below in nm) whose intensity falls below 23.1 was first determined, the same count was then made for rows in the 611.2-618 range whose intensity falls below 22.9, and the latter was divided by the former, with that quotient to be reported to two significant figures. 0.50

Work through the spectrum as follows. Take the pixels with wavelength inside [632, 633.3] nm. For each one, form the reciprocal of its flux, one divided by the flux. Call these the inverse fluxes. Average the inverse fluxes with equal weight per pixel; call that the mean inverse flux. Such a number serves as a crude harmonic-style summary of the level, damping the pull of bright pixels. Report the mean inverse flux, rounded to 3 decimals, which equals 0.044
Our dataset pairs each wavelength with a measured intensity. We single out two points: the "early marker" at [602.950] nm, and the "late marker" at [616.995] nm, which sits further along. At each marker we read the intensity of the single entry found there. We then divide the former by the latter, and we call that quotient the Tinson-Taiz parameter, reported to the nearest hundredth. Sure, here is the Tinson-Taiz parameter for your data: 1.03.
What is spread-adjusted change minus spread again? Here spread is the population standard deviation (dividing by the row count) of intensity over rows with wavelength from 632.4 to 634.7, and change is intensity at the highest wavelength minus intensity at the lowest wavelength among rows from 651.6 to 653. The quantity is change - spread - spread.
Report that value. -1.0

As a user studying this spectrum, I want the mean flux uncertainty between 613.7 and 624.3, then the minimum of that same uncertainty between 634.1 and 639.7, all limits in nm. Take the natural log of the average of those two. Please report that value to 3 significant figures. -0.252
